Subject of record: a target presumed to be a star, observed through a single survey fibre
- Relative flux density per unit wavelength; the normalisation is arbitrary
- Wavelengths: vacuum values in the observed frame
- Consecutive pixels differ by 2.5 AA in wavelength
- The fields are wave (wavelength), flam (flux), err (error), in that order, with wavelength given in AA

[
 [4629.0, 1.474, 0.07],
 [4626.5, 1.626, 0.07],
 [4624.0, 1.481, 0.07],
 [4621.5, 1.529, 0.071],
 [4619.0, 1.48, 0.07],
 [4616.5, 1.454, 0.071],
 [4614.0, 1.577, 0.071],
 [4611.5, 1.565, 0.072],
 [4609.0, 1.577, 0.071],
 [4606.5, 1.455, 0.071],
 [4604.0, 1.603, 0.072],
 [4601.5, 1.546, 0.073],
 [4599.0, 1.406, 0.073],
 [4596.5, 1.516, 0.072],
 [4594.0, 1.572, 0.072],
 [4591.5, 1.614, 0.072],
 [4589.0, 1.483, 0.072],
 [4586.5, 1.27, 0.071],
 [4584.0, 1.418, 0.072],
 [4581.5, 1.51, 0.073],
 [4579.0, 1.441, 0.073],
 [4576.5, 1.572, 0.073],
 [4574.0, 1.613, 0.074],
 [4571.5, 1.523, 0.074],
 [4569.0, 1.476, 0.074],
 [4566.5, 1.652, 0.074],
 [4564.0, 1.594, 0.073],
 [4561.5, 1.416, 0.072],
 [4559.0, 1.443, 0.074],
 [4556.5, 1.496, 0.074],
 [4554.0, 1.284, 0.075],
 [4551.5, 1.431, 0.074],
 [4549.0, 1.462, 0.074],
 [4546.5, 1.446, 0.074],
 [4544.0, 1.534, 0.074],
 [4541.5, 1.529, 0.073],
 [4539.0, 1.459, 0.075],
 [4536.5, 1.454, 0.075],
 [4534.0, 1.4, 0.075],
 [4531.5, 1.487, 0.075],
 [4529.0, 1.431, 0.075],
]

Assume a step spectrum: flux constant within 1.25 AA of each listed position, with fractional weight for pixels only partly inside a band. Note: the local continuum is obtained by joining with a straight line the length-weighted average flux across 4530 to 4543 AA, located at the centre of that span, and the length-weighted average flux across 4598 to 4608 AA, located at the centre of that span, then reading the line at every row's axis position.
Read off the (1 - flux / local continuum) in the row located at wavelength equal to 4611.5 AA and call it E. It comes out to -0.04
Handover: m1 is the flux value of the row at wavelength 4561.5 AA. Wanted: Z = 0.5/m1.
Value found 0.353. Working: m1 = 1.416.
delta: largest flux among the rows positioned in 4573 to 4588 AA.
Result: 1.613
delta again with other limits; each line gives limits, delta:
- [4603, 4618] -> 1.603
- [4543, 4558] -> 1.534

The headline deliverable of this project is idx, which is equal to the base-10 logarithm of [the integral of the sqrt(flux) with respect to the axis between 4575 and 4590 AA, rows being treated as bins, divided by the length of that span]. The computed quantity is 0.081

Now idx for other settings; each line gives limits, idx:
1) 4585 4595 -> 0.085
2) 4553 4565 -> 0.080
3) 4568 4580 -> 0.092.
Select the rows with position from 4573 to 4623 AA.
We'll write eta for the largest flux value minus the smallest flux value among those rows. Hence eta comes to 0.344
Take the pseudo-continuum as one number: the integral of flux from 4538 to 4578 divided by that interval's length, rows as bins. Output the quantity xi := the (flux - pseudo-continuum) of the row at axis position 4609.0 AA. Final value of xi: 0.08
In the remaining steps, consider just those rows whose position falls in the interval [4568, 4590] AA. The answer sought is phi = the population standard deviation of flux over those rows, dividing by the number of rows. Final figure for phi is 0.093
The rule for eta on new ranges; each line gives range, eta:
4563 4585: 0.234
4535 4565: 0.310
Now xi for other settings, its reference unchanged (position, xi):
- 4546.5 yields -0.05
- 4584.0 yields -0.08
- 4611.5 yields 0.07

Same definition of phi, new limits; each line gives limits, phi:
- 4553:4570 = 0.111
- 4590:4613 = 0.065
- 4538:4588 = 0.093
